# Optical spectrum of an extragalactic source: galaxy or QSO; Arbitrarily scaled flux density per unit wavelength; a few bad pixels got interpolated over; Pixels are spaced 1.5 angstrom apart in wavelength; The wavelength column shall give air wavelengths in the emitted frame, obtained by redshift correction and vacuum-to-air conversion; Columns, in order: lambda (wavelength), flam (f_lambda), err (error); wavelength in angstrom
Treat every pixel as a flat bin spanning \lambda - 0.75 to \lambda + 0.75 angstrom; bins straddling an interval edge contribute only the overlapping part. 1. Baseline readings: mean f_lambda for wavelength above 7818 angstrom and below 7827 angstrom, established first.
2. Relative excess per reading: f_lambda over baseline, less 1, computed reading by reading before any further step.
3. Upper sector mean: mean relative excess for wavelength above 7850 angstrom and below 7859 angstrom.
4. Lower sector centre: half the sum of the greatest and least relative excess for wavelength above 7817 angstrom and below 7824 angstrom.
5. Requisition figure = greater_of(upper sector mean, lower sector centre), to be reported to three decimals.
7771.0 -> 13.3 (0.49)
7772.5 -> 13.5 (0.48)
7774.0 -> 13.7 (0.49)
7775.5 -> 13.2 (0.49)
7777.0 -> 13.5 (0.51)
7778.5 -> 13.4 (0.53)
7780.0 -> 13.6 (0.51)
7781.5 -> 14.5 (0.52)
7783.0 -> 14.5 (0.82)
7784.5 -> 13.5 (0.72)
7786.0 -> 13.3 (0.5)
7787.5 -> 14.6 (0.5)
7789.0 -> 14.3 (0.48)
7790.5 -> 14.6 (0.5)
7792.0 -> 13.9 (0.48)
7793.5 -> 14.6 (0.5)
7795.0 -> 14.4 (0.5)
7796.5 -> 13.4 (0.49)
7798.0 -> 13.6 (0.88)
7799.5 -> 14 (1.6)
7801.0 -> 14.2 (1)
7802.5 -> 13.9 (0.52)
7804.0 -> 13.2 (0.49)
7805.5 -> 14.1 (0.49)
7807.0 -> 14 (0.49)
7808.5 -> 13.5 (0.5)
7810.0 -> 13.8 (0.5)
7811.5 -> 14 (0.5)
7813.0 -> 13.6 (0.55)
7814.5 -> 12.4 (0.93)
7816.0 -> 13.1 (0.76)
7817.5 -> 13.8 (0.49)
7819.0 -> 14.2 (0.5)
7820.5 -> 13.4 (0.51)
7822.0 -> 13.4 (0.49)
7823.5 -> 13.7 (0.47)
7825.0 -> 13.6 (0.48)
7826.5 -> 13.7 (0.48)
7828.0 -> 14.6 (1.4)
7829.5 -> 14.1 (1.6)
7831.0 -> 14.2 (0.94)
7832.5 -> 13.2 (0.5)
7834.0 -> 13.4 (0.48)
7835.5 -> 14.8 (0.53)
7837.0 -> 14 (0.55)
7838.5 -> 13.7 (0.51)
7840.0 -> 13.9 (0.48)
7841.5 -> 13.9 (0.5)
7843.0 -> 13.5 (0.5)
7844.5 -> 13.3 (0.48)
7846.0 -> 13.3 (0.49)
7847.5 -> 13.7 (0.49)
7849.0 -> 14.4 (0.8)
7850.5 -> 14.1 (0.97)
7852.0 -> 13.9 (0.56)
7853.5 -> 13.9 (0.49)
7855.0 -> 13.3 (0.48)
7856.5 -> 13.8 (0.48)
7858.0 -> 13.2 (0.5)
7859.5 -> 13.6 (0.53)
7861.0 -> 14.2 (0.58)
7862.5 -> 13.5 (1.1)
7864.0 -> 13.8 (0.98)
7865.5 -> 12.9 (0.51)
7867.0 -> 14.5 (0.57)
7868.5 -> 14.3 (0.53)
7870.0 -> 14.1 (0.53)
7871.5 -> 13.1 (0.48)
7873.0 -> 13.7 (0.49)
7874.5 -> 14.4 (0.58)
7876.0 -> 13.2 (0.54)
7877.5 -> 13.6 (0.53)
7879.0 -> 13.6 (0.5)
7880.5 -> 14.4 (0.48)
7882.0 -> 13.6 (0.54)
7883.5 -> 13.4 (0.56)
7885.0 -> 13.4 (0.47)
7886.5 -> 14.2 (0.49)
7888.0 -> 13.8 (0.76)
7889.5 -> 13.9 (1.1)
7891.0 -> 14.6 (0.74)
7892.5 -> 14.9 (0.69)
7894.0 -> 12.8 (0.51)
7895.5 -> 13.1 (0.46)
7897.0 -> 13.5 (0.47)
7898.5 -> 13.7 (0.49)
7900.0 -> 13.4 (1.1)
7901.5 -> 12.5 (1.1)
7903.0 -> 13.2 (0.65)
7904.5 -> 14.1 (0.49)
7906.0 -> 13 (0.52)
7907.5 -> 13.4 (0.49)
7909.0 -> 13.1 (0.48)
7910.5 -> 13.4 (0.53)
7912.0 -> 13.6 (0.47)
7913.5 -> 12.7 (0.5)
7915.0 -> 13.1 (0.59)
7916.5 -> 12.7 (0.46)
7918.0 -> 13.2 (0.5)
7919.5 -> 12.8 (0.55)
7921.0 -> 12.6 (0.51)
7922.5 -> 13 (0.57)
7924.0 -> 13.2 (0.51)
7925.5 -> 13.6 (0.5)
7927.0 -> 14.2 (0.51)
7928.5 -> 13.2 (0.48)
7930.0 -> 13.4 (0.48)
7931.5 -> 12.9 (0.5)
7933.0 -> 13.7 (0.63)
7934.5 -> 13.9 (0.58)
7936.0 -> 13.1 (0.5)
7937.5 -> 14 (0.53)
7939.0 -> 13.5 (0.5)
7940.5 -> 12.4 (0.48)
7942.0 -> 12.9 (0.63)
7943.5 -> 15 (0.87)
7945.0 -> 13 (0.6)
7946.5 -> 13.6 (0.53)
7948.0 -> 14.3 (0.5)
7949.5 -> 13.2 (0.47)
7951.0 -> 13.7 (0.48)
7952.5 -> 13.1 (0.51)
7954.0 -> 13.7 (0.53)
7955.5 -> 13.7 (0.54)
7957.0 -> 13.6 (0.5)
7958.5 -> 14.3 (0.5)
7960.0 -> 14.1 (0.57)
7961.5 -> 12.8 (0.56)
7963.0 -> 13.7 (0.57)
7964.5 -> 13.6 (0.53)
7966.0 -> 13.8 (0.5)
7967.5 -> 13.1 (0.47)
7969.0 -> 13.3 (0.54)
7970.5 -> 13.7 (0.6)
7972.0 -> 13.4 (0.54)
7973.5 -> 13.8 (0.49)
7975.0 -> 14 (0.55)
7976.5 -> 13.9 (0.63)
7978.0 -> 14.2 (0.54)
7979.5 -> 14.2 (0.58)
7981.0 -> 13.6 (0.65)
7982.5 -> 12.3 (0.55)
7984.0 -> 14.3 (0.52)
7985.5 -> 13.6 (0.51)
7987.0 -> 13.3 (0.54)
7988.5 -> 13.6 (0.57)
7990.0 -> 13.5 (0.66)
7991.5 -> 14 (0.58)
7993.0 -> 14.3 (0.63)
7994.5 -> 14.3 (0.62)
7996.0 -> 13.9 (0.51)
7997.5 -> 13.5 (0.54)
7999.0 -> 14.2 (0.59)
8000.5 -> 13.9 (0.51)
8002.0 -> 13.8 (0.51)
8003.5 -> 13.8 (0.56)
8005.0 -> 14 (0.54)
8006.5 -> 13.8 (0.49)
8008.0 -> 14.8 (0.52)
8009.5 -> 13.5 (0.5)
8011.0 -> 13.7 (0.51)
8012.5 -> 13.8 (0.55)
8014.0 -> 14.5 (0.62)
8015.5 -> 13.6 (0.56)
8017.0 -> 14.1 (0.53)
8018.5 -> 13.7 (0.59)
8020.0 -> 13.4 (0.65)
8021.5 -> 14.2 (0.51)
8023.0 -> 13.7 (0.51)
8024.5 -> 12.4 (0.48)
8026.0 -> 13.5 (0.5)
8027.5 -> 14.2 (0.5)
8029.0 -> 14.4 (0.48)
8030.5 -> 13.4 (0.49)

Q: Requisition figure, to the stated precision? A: 0.010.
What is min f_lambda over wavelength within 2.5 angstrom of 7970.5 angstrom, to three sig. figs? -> 13.3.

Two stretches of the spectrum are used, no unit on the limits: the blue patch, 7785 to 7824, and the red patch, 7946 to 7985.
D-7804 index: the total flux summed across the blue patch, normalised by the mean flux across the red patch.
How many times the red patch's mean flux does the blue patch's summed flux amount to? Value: 26.3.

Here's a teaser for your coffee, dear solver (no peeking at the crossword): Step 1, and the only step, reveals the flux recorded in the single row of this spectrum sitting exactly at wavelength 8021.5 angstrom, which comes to 14.2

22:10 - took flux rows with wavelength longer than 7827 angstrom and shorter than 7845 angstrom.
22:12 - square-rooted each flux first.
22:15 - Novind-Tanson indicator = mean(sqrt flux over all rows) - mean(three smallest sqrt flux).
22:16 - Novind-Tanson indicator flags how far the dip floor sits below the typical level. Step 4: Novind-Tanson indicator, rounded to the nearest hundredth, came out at 0.08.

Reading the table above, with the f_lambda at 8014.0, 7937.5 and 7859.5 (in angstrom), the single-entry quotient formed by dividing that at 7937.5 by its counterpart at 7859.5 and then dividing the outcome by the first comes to 0.0710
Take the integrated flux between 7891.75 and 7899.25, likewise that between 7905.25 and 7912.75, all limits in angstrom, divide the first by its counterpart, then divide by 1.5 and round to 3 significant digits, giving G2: 0.682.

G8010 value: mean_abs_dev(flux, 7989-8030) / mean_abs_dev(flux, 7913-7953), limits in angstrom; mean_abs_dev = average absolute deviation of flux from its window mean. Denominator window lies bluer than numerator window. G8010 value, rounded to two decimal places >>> 0.72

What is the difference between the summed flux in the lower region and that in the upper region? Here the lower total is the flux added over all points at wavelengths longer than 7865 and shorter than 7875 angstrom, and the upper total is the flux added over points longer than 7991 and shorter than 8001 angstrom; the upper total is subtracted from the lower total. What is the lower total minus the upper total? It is -1.1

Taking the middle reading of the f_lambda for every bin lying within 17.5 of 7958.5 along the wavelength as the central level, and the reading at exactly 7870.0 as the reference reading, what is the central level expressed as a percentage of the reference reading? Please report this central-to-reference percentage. 97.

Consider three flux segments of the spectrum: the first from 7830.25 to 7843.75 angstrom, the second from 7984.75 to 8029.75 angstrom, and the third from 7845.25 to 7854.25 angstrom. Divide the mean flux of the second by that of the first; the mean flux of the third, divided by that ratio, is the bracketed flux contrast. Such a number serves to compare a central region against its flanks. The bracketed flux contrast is 13.9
